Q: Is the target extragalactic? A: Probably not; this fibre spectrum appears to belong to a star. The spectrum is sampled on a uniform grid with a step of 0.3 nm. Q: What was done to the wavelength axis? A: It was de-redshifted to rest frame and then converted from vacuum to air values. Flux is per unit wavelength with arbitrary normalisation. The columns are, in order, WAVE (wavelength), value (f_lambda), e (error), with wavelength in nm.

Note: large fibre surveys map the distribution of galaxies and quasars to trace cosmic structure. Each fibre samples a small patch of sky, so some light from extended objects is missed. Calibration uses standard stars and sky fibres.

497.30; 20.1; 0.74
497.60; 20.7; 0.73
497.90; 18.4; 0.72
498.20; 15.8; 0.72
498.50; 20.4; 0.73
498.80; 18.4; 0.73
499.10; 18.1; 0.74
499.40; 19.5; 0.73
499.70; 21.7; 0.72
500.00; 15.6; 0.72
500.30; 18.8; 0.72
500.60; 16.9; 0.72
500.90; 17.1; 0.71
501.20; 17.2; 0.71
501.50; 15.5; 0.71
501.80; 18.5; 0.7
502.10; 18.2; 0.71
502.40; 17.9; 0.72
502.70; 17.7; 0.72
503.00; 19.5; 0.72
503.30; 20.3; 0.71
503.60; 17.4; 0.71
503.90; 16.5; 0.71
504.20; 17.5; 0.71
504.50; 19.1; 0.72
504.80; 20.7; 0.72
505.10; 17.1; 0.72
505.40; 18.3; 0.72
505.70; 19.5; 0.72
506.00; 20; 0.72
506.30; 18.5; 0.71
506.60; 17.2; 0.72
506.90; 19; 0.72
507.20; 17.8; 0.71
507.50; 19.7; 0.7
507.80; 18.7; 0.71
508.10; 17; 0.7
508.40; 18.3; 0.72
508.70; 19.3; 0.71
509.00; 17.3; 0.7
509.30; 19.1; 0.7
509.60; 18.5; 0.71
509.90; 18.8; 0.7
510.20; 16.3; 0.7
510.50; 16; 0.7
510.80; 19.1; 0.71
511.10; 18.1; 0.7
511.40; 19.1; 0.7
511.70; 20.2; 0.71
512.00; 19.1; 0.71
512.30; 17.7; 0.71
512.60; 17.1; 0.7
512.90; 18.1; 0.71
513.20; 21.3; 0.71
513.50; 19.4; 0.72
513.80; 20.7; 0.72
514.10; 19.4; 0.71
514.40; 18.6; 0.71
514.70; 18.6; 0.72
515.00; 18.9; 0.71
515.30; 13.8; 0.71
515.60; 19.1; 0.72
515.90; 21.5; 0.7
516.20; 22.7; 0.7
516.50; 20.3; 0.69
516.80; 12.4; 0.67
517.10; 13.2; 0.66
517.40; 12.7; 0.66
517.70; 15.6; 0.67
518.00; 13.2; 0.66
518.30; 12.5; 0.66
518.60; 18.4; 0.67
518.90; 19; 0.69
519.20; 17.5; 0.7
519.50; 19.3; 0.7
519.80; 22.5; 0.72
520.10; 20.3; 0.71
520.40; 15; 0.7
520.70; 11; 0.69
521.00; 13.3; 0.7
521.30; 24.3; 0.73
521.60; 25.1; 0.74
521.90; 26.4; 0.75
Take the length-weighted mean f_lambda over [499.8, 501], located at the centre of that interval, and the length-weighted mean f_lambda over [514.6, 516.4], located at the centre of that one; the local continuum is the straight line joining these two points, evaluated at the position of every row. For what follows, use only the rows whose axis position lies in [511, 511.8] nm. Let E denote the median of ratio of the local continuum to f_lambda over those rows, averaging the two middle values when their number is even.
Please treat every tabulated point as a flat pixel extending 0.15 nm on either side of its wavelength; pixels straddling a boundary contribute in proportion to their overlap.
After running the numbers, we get 0.98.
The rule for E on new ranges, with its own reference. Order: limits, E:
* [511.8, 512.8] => 1.06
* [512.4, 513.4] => 1.04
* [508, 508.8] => 1.00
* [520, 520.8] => 1.32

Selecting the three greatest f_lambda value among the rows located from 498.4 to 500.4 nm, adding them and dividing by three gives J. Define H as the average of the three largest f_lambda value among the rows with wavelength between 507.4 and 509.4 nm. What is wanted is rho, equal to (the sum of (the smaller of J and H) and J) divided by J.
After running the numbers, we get 1.94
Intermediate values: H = 19.4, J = 20.5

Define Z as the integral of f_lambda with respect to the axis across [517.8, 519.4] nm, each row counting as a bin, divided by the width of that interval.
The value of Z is 16.2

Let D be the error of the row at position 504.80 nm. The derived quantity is 0.720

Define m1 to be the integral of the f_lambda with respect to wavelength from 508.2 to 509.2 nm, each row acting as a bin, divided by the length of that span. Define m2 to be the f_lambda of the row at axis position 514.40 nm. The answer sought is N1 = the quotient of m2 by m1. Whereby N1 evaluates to 1.018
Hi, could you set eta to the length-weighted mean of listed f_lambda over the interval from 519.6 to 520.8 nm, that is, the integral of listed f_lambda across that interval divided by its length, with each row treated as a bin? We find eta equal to 17.5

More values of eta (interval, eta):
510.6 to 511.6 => 18.7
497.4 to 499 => 18.8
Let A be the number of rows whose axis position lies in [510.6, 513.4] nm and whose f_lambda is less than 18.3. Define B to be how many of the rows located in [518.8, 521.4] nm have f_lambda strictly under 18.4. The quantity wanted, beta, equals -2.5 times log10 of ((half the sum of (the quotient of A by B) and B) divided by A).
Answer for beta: 0.51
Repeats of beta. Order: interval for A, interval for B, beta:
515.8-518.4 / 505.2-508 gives 0.95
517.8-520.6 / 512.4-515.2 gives 0.75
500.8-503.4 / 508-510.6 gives 0.72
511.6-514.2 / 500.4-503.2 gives -0.23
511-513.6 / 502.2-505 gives 0.35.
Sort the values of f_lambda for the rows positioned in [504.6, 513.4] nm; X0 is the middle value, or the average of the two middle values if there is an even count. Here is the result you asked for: 18.5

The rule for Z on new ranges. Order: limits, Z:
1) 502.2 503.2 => 18.5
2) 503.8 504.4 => 17.2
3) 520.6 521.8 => 19.1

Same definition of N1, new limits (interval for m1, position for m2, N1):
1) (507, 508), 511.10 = 0.970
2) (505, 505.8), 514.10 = 1.060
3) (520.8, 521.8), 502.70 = 0.856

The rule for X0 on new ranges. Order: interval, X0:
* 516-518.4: 13.2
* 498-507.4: 18.2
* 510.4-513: 18.1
